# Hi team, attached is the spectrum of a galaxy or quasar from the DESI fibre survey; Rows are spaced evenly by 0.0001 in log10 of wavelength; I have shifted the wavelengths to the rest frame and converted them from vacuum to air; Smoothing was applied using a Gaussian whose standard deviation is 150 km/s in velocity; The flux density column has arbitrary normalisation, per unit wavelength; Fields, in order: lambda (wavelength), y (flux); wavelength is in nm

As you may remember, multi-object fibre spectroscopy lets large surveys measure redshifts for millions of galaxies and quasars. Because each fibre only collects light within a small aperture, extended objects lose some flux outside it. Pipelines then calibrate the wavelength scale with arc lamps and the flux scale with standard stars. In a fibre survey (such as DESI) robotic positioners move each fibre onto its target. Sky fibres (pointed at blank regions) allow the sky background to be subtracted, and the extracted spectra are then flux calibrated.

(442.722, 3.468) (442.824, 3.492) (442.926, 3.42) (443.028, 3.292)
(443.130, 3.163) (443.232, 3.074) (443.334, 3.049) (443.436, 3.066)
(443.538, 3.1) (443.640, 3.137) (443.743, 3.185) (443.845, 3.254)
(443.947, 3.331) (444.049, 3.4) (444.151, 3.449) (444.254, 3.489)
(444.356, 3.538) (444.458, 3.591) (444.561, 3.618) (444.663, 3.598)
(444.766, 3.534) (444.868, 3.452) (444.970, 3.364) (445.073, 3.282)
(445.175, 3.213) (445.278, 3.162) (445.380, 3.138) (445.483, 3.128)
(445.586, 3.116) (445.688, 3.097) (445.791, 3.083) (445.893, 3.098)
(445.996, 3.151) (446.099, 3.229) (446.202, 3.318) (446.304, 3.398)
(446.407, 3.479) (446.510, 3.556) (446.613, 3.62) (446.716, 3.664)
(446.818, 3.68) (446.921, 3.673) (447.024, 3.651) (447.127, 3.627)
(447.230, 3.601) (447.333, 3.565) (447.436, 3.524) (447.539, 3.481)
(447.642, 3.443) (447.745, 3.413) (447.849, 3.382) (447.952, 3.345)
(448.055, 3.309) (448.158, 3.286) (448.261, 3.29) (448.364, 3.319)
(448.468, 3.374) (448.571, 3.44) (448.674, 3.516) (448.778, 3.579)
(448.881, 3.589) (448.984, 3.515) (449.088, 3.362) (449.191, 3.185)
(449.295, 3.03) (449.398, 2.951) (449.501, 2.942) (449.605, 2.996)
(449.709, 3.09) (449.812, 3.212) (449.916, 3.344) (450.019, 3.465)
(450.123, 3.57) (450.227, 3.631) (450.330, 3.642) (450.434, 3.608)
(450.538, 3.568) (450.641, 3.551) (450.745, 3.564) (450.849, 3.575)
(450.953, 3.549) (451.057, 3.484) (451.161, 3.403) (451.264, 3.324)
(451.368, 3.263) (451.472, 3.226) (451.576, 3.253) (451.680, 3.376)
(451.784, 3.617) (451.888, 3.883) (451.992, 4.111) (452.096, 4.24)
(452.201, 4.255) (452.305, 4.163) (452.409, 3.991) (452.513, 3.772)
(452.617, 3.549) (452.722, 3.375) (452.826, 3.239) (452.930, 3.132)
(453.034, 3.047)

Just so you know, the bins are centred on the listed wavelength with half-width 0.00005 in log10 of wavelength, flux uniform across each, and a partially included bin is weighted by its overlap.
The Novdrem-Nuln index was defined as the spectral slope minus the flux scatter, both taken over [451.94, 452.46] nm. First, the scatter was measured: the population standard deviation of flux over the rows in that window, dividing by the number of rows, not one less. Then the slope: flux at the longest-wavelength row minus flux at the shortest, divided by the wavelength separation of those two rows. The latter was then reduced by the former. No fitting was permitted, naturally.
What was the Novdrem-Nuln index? -0.38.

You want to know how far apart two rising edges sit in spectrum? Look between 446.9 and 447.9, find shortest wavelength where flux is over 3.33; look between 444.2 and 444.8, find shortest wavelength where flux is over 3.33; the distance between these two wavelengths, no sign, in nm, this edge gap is 2.67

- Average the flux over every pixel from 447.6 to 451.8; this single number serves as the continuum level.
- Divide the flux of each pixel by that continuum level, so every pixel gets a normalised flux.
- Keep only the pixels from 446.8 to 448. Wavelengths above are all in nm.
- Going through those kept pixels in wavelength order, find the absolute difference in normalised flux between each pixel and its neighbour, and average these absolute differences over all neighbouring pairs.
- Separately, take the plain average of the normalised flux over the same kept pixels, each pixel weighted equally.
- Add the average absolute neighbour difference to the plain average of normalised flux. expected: 1.05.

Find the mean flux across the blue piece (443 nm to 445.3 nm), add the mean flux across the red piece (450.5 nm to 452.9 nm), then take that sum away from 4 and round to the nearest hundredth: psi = -2.94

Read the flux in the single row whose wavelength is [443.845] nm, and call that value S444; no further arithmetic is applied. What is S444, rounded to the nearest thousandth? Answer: 3.254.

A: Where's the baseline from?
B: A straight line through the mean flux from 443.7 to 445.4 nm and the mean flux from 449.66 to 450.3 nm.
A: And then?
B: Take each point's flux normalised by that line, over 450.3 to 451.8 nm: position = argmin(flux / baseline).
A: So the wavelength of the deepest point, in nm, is 451.472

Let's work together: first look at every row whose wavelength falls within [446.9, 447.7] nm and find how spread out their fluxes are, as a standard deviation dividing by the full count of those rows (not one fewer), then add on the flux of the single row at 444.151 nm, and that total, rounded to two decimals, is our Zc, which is 3.53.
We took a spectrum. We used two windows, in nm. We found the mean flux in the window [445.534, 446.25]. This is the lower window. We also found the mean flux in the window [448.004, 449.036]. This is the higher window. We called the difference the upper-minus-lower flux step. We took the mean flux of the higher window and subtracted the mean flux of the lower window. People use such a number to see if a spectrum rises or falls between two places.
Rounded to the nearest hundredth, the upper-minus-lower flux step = 0.27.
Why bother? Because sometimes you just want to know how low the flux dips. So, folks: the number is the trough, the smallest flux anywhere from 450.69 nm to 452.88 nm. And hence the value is 3.226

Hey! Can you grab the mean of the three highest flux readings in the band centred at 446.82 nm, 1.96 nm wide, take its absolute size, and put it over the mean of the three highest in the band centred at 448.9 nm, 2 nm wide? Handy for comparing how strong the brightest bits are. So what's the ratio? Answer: 1.031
